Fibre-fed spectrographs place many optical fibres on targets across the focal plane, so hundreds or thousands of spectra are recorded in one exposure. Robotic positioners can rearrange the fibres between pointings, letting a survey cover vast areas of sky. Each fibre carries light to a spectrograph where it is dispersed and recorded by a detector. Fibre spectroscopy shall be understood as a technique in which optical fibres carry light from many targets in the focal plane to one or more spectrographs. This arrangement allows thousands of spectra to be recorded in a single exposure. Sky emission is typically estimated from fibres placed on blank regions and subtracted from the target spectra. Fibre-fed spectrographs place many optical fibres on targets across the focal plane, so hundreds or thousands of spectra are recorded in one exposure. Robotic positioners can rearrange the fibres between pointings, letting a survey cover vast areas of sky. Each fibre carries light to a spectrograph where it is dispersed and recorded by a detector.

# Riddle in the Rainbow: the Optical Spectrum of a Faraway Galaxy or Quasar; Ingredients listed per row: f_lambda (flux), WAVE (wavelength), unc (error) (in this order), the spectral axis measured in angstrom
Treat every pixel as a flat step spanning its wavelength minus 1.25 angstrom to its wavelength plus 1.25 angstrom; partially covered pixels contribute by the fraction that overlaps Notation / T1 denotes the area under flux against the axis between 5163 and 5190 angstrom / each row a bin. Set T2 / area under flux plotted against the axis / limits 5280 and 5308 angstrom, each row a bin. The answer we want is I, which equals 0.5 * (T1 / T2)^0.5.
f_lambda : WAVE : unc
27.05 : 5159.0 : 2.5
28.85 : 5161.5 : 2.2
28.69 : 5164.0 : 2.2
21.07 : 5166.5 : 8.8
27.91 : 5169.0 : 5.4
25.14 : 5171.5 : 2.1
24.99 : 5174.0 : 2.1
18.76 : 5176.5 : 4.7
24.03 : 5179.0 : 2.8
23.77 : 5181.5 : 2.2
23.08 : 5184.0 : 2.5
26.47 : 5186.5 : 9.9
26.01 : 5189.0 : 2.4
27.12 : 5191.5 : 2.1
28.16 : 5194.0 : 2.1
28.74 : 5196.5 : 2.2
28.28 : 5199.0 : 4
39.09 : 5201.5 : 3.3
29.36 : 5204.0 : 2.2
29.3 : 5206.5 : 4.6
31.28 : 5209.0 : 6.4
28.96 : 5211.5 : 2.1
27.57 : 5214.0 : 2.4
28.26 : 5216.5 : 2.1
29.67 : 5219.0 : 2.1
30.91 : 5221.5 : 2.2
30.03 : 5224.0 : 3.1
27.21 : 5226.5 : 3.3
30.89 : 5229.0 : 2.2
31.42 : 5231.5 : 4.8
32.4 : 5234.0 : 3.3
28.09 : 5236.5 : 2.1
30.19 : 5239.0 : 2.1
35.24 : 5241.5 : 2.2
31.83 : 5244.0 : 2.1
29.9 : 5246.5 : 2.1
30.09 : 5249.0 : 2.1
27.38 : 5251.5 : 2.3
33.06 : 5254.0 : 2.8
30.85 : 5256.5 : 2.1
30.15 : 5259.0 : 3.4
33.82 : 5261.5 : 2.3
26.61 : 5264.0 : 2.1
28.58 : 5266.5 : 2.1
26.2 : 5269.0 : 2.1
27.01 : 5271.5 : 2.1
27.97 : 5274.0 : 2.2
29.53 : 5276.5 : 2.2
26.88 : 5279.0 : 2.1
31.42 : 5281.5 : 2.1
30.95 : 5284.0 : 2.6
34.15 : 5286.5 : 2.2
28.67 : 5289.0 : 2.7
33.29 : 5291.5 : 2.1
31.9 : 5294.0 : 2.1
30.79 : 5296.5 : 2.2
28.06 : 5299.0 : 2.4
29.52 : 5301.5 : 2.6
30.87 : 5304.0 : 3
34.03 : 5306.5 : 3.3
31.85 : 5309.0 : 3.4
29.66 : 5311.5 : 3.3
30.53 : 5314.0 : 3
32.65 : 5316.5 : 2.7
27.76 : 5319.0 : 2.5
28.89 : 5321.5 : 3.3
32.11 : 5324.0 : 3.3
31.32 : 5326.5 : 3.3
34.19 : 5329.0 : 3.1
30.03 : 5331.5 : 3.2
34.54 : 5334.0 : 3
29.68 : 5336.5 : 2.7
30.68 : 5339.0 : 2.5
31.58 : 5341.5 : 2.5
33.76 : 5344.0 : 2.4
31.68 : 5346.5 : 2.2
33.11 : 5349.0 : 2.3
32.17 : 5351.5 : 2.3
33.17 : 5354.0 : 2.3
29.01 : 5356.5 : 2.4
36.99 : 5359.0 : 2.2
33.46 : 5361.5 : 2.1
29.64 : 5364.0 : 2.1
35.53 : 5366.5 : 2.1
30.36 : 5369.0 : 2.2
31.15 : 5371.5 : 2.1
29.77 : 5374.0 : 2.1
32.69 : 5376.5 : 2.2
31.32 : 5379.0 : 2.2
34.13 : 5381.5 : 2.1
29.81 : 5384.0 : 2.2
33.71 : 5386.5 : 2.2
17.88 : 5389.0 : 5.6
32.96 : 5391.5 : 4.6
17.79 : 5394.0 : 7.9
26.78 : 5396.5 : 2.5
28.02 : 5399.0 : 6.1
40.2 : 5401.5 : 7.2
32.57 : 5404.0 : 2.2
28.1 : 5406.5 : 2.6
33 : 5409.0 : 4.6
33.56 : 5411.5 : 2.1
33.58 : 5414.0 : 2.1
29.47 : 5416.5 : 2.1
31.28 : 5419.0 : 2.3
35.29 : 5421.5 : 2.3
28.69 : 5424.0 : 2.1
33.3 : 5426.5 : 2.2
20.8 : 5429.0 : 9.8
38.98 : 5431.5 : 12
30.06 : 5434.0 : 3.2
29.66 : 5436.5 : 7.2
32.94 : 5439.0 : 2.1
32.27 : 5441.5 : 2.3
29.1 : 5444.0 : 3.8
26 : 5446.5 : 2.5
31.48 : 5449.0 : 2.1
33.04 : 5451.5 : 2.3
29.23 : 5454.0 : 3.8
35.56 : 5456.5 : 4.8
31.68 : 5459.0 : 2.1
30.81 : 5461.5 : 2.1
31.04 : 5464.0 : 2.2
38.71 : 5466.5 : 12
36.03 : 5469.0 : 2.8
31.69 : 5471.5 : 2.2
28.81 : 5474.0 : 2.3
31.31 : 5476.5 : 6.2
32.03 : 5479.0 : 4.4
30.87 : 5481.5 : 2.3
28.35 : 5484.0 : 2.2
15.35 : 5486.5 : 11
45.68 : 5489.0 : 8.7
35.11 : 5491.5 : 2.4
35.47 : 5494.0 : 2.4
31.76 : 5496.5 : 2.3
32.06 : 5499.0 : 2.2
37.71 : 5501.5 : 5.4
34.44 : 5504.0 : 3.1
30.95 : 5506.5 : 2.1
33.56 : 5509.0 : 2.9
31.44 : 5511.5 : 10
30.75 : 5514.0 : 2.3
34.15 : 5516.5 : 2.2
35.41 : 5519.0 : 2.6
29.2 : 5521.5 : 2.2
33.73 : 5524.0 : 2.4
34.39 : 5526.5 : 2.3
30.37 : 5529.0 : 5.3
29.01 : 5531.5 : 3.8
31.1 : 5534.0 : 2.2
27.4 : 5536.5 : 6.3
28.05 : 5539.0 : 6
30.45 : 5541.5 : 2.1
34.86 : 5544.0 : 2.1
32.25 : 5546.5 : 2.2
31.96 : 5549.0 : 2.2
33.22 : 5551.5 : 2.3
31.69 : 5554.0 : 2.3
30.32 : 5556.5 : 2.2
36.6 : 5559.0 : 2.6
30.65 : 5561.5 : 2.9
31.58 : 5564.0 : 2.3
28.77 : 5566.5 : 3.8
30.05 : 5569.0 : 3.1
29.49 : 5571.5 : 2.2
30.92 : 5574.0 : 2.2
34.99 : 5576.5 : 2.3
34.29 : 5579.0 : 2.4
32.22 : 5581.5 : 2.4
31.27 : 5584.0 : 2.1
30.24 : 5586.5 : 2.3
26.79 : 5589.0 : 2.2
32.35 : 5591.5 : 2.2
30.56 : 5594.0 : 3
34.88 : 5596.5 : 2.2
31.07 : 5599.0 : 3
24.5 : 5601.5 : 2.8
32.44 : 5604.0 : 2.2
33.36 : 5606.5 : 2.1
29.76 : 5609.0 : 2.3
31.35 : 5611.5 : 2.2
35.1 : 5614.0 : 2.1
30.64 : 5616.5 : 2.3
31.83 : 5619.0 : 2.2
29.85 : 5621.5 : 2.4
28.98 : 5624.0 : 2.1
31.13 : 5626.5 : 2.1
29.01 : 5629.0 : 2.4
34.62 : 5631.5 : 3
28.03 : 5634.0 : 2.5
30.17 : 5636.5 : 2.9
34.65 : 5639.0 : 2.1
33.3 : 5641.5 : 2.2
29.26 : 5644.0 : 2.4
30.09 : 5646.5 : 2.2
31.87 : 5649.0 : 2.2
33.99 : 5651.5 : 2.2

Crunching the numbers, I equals 0.435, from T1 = 661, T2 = 874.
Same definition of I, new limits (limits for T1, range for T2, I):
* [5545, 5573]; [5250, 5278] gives 0.520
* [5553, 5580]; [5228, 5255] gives 0.506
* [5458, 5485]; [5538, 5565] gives 0.500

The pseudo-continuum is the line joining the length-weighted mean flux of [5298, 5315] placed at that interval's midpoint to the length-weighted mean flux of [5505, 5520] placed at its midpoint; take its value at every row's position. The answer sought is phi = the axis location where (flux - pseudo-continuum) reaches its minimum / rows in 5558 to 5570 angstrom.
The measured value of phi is 5566.5 angstrom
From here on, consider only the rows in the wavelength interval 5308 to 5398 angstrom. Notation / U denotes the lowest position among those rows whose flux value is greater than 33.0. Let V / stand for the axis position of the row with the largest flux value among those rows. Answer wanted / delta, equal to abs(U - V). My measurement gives 30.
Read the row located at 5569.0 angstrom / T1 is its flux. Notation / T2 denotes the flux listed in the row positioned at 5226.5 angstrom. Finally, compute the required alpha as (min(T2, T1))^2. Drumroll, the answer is 740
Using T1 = 30.05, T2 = 27.21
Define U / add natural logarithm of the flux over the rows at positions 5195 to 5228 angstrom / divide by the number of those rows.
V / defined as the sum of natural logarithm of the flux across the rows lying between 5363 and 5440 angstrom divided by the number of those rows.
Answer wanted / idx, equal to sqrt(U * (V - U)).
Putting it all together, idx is 0.24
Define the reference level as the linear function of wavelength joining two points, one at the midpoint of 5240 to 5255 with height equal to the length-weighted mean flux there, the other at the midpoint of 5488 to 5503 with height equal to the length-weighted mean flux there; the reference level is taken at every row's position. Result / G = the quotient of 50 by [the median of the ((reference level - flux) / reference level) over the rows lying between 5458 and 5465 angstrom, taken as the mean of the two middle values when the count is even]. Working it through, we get 399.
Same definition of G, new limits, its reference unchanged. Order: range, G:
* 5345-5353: 1525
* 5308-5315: 818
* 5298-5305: 587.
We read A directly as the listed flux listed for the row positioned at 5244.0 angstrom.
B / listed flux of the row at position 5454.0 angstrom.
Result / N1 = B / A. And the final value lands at 0.92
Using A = 31.83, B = 29.23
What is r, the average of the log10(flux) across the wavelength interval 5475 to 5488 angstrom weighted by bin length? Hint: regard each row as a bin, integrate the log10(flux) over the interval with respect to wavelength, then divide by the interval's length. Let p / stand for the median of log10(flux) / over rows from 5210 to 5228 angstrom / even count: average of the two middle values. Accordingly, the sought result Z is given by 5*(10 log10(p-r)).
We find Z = -76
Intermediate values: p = 1.46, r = 1.43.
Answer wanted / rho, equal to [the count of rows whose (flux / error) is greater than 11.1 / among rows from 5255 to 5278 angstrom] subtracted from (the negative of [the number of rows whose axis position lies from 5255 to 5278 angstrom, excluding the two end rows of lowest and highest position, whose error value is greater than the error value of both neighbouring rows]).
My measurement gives -9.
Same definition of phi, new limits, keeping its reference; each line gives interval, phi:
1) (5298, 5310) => 5299.0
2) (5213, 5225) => 5214.0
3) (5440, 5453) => 5446.5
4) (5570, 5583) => 5571.5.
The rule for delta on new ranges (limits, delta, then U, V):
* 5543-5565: 15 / 5544.0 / 5559.0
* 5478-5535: 0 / 5489.0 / 5489.0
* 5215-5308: 0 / 5241.5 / 5241.5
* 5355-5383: 0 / 5359.0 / 5359.0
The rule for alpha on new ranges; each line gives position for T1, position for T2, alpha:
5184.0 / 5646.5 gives 533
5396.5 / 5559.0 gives 717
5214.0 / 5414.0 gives 760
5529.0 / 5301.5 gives 871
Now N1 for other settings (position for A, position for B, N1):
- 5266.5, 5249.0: 1.05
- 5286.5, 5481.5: 0.90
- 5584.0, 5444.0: 0.93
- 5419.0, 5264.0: 0.85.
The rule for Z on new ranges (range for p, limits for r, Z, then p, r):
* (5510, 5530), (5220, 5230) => -70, 1.51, 1.47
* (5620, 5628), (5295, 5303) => -118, 1.47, 1.47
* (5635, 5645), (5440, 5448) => -72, 1.50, 1.47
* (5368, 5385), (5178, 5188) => -49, 1.49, 1.39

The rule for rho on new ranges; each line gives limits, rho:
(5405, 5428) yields -8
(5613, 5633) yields -10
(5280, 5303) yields -10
